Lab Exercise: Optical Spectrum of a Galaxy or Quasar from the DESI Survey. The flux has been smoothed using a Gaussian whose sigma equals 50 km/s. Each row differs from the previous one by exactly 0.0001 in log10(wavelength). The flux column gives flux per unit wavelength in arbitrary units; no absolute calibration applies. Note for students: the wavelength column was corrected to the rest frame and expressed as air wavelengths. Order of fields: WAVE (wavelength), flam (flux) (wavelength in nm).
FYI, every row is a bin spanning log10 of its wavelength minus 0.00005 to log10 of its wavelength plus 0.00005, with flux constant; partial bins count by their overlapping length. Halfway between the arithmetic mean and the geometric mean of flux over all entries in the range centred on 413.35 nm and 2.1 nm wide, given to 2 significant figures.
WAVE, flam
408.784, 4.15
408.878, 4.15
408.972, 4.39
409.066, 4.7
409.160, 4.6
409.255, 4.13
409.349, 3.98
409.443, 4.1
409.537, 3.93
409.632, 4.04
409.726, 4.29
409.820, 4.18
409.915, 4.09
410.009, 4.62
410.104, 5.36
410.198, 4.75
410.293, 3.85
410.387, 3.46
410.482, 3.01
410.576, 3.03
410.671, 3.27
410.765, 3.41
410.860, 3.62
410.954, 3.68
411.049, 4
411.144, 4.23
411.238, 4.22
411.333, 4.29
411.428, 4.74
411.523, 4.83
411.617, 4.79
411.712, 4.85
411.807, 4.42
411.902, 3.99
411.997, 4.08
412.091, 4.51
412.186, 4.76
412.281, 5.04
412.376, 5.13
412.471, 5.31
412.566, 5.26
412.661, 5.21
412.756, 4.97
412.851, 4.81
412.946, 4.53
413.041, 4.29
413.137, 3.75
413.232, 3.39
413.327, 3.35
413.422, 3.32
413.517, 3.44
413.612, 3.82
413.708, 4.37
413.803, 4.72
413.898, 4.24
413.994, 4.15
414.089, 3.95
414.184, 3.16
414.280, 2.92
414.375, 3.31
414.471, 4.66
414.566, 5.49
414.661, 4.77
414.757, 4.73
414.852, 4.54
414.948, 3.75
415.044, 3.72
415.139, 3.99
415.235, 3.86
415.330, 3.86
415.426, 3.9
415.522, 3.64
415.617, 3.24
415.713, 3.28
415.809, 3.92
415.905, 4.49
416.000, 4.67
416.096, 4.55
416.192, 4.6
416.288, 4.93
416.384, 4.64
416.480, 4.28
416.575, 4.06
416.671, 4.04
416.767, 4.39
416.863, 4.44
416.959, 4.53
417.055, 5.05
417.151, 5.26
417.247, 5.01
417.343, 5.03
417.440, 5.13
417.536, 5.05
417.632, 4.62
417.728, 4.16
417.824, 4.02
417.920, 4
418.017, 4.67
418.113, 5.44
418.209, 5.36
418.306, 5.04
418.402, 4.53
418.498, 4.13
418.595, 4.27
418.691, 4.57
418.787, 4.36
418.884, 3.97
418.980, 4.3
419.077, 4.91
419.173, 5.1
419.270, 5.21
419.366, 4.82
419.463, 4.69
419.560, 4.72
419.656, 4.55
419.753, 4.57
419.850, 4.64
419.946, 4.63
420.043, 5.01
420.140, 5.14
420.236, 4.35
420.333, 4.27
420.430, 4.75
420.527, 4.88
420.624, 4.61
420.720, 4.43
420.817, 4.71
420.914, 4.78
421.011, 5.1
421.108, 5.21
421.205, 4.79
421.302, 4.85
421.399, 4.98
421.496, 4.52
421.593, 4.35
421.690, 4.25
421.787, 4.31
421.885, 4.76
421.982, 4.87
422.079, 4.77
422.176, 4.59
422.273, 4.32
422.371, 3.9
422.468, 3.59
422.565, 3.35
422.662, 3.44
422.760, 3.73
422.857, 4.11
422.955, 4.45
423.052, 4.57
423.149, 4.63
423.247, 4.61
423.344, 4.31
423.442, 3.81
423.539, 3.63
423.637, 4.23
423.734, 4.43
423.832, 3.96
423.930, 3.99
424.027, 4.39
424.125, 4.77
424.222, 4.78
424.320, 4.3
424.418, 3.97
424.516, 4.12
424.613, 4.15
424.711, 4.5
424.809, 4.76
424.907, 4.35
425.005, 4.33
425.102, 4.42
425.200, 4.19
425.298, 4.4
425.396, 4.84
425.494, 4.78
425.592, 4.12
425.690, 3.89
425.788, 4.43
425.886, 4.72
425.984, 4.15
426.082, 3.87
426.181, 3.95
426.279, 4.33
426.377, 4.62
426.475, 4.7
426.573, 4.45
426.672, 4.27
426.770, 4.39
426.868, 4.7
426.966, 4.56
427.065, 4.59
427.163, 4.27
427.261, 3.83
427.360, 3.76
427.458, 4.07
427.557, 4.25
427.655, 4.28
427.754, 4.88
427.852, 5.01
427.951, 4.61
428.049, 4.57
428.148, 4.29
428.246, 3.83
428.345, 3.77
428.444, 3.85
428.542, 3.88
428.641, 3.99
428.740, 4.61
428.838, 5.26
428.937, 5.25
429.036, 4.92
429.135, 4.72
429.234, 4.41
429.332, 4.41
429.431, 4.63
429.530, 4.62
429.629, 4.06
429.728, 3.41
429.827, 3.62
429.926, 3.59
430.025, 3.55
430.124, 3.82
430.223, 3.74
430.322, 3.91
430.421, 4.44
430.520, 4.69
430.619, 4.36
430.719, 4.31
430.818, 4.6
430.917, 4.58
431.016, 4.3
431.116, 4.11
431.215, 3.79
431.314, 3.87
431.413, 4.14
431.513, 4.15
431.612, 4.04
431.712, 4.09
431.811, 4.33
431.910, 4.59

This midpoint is 4.1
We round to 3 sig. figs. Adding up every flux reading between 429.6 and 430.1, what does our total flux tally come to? 18.2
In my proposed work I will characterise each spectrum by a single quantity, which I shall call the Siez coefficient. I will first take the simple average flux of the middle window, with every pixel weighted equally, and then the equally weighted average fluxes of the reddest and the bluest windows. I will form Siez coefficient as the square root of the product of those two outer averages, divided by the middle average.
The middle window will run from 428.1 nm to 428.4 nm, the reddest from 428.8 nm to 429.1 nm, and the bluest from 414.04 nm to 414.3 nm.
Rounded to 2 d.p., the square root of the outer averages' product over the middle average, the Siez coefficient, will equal 1.05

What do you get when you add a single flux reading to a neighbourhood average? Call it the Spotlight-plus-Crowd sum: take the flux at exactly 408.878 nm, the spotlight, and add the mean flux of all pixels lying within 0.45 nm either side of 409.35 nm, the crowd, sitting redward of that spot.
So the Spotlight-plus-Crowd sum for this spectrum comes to 8.39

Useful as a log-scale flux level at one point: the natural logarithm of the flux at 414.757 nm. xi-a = 1.55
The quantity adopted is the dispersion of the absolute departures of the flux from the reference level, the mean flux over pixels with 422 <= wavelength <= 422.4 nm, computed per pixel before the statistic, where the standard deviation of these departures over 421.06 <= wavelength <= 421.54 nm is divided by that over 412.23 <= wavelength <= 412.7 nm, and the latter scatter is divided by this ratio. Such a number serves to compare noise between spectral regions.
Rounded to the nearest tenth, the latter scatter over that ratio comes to 0.0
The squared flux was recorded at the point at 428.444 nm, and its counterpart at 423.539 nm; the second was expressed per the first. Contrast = 0.89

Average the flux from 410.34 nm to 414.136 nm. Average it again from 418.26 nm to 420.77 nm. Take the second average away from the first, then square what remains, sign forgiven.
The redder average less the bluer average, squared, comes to 0.18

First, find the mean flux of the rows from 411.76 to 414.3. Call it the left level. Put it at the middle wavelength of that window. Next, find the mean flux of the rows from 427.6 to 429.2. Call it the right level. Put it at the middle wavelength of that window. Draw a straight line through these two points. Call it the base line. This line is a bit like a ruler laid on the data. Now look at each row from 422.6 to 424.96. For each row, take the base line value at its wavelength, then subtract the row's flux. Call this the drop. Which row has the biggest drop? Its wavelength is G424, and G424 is 422.662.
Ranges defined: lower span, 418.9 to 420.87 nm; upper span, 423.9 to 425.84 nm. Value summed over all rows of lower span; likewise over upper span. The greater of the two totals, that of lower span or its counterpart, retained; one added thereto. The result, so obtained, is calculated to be 95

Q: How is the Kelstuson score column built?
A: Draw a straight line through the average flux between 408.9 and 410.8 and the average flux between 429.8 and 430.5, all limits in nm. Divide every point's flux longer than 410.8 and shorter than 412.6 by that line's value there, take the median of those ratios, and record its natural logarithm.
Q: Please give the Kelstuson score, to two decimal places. 0.11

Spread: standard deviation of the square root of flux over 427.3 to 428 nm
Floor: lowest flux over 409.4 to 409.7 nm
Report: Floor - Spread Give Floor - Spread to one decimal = 3.8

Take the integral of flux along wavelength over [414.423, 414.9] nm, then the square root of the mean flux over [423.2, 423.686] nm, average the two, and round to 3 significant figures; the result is 2.17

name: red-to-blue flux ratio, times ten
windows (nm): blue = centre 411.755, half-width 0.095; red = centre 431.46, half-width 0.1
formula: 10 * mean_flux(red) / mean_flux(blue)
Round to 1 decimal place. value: 8.9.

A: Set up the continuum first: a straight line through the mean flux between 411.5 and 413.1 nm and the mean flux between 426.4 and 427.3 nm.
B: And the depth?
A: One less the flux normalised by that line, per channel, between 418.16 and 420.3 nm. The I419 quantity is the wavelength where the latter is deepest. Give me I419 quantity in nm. 418.884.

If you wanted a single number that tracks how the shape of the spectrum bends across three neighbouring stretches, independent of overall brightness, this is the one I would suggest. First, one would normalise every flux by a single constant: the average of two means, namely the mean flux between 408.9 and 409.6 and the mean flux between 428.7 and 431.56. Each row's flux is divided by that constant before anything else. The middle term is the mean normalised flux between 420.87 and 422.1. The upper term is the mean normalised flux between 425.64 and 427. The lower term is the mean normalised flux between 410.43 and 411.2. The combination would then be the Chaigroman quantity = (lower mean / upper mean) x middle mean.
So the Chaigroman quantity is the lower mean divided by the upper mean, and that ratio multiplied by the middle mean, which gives 0.90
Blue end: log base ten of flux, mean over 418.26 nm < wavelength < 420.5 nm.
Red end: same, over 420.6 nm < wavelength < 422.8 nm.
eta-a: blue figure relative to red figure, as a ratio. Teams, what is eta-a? 1.03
